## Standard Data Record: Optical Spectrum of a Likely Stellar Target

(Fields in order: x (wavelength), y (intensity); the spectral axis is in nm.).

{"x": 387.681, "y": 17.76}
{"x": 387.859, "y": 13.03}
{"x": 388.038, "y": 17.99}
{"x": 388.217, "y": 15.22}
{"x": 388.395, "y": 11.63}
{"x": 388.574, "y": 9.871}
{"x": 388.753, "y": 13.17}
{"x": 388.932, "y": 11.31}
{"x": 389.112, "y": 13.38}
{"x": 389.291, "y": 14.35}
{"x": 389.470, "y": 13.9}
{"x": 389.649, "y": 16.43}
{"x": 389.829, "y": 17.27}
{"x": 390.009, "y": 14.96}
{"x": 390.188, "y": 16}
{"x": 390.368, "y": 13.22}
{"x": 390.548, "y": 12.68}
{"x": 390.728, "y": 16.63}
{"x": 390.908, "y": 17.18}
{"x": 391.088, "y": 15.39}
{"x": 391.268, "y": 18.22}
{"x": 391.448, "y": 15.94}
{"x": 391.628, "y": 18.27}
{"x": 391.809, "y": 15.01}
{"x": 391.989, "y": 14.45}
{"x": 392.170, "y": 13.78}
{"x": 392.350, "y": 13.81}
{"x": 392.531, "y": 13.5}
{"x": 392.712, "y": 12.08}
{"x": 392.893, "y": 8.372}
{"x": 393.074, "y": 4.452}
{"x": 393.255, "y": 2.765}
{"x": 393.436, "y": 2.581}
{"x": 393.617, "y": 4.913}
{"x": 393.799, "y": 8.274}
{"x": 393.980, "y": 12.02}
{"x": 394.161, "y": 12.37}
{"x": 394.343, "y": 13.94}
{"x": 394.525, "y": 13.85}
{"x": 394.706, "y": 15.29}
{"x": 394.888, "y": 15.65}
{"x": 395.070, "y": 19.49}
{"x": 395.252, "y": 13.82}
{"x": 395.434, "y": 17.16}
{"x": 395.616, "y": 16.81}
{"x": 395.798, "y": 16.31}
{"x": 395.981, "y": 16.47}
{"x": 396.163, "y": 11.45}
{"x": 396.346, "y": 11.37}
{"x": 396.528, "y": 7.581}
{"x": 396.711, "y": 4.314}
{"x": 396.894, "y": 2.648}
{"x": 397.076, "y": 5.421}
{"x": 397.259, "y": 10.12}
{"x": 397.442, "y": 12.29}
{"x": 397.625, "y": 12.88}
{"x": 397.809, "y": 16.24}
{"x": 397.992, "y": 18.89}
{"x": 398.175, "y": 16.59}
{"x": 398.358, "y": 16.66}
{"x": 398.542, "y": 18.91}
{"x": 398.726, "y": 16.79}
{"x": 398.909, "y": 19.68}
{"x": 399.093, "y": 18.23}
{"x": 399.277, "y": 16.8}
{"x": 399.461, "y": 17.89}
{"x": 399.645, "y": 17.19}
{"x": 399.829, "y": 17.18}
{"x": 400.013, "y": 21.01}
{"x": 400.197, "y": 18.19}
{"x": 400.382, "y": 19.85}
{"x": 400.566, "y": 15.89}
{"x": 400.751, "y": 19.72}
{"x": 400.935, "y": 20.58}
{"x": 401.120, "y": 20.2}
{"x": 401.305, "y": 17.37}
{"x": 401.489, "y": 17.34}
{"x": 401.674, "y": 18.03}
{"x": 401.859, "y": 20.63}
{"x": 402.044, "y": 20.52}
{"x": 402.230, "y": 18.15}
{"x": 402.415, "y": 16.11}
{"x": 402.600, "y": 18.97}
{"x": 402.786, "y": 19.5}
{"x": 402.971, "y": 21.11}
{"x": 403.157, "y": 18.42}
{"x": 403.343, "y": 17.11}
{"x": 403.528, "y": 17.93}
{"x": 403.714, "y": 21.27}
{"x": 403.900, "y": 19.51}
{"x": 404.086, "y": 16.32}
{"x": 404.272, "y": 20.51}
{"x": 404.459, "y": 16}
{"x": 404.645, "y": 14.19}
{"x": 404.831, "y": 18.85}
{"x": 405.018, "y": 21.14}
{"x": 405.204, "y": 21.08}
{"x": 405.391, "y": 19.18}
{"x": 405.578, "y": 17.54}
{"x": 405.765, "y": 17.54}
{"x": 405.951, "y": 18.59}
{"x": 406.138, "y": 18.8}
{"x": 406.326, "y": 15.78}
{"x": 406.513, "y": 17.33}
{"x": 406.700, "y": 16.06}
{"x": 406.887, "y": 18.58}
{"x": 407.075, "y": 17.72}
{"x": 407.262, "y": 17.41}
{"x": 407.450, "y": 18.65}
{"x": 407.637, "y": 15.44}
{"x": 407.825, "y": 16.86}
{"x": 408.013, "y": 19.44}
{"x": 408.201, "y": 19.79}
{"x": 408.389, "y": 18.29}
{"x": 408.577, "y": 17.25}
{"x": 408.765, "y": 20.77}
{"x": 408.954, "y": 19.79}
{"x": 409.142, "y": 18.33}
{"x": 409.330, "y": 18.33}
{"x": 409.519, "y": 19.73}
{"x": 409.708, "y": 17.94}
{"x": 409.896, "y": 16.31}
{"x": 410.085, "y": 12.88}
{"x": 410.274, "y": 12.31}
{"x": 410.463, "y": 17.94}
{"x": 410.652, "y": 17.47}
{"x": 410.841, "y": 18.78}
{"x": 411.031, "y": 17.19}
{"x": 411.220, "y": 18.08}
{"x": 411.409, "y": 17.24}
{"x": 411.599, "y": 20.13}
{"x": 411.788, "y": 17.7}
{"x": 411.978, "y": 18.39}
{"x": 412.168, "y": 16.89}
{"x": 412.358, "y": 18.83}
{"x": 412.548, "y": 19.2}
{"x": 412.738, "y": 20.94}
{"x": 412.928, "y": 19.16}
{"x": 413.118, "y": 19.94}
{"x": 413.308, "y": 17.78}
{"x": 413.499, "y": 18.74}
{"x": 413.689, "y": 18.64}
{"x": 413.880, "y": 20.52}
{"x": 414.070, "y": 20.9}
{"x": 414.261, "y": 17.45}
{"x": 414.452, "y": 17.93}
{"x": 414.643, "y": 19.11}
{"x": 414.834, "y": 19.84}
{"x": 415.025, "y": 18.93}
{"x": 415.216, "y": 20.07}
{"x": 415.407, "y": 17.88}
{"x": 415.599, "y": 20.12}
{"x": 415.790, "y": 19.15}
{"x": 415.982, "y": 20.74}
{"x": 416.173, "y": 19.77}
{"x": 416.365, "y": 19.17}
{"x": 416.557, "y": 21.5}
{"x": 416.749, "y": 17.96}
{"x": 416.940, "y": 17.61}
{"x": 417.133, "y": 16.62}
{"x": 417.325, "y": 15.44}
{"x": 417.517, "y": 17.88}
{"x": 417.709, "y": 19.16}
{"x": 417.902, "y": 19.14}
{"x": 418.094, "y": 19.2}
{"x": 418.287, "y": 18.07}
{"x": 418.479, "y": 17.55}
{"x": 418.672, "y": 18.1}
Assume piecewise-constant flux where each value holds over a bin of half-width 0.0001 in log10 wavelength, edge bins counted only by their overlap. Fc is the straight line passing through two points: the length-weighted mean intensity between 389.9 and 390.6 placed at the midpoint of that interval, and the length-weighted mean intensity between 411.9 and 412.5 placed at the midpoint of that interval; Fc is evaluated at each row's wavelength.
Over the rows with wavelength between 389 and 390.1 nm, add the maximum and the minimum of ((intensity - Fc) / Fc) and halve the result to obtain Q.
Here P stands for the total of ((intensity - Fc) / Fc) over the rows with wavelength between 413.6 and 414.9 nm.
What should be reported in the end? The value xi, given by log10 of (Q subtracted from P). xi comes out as -0.7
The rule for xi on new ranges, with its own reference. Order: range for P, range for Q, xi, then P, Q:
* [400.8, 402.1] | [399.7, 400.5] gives 0.0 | 1.3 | 0.192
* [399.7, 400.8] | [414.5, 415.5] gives 0.0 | 1.0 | 0.018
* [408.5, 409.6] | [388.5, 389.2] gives -0.2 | 0.5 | -0.178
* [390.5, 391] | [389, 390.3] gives -0.9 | 0.2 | 0.075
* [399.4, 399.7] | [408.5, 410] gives -0.8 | 0.2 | 0.053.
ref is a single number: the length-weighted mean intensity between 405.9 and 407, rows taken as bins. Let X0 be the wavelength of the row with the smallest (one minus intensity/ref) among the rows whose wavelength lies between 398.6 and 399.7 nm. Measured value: 398.909 nm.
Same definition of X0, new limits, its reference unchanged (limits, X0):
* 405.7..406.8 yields 406.138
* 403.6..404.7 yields 403.714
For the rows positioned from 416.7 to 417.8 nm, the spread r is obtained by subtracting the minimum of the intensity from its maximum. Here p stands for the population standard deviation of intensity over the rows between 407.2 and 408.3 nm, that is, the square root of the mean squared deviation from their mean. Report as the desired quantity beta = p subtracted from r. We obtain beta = 2.2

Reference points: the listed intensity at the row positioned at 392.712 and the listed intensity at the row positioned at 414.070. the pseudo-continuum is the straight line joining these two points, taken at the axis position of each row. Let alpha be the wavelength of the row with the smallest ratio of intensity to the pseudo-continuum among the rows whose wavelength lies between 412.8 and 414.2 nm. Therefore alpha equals 413.308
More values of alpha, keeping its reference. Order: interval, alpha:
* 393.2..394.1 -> 393.436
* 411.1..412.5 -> 412.168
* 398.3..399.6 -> 399.277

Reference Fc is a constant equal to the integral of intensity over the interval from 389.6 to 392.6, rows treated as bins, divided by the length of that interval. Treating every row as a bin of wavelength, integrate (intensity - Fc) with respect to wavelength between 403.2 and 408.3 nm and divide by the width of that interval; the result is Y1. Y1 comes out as 2.65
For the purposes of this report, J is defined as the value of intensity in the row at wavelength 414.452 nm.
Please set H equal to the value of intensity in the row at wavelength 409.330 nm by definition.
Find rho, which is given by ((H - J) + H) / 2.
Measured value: 9.4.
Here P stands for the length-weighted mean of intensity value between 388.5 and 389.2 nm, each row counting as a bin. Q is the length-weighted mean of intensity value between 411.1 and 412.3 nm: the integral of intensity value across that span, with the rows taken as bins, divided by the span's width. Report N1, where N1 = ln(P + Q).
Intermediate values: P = 12.0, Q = 18.1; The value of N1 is 3.40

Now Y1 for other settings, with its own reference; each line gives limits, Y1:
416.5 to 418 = 2.63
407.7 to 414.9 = 2.87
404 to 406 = 2.81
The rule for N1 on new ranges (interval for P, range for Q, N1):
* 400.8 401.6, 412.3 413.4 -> 3.64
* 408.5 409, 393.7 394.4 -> 3.43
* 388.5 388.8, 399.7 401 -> 3.41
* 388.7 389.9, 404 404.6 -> 3.45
